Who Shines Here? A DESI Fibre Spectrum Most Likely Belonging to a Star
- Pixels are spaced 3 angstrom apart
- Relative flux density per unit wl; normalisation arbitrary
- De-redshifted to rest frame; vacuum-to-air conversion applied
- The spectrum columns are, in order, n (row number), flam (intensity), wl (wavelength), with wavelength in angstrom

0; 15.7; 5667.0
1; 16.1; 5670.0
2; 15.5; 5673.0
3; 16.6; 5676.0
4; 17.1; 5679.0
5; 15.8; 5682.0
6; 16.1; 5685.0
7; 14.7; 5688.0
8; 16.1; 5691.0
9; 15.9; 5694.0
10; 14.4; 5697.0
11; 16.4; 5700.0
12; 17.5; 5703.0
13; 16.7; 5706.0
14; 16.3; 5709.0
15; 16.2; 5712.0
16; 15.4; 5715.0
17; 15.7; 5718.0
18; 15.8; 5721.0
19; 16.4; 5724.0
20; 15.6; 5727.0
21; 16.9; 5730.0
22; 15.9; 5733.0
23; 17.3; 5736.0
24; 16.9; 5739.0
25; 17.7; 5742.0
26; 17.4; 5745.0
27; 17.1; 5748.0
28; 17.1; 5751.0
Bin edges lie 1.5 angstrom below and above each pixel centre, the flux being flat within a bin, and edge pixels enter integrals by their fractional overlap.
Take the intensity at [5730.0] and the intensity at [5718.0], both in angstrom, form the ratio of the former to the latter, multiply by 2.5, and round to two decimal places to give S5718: 2.69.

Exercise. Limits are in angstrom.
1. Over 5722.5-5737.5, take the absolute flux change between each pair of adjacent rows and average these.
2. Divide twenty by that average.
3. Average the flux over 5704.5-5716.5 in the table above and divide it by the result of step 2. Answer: 0.91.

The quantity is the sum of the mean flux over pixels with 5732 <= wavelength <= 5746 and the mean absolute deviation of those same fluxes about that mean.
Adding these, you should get 17.6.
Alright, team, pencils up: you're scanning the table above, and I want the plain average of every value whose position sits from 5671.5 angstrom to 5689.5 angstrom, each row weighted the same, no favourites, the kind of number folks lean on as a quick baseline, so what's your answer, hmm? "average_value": 16.0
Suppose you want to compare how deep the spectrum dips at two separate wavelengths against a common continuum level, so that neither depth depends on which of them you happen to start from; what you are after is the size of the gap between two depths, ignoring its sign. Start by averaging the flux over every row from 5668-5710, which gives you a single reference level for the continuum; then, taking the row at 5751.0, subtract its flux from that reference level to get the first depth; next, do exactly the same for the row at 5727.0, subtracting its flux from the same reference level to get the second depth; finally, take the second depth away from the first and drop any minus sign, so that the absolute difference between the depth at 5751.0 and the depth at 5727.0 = 1.5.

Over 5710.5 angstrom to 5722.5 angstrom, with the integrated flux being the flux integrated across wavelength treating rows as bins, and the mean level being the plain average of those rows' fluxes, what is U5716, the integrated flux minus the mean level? 174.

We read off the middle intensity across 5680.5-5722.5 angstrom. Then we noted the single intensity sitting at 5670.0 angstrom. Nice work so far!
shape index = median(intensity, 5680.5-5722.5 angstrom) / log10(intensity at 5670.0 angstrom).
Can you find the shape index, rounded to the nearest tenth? 13.3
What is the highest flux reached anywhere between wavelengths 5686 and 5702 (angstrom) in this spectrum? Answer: 16.4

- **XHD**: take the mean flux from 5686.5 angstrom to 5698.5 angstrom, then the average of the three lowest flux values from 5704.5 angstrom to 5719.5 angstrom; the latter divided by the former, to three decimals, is 1.032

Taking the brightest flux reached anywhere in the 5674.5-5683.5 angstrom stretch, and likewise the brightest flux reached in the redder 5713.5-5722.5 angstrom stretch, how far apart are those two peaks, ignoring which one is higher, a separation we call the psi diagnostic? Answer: 1.3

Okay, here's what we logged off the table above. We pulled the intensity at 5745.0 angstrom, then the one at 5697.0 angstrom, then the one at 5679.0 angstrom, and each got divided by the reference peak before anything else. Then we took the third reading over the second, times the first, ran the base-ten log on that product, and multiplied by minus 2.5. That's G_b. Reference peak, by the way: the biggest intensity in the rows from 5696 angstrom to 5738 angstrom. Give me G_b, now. -0.18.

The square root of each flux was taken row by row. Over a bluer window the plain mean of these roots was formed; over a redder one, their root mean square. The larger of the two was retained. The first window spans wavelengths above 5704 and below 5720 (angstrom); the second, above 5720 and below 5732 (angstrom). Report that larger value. 4.02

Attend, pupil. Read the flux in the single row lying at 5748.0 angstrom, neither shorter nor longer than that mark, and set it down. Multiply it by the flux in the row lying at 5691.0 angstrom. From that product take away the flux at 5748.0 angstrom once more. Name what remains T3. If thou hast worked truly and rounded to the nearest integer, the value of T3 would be 258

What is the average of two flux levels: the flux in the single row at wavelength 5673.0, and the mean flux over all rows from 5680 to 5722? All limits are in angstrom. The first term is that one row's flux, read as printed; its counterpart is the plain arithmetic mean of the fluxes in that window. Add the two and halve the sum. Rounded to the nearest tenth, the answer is 15.7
